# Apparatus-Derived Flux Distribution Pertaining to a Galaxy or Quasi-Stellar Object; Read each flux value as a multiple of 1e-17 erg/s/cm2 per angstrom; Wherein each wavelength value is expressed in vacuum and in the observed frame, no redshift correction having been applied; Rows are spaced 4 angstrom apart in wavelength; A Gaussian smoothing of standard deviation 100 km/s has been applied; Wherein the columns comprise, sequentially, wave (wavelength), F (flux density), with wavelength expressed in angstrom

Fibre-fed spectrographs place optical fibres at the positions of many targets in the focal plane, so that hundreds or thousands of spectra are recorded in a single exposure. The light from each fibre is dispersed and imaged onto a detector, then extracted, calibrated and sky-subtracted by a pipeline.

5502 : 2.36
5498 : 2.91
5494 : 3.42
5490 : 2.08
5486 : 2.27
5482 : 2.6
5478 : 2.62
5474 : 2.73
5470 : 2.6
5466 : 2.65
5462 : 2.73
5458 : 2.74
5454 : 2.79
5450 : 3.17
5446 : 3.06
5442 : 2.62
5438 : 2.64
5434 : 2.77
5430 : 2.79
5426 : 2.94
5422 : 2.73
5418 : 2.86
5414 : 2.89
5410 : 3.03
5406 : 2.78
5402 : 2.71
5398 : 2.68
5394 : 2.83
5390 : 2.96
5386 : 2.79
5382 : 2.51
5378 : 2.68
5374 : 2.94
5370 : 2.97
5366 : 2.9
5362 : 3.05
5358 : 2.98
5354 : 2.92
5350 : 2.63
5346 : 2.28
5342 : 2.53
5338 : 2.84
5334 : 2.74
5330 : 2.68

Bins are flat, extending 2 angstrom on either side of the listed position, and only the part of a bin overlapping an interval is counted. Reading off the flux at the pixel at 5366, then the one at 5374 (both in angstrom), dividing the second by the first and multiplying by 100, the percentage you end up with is 101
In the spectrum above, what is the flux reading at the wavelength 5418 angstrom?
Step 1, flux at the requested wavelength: 2.86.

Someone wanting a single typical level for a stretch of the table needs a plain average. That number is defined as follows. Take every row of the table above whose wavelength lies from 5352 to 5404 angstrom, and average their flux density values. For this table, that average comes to 2.84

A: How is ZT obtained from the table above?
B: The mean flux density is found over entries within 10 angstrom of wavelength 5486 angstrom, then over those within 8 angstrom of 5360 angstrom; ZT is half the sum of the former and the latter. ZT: 2.78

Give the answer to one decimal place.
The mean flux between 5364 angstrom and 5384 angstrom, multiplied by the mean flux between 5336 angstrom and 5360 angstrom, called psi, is 7.6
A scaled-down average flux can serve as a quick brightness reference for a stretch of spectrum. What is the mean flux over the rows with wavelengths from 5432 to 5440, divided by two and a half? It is 1.08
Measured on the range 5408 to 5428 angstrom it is 1.16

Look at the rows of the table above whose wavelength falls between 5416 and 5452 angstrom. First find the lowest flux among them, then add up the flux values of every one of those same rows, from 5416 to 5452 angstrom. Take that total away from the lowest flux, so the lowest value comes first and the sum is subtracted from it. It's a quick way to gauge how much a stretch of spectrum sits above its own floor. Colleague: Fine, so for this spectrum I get -23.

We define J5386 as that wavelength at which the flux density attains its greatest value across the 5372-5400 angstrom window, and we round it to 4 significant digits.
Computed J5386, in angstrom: 5390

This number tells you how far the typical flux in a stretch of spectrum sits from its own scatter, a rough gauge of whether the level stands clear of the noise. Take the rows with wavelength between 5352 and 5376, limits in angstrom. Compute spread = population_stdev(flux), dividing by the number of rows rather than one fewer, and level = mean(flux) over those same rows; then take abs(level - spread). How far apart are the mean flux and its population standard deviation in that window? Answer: 2.91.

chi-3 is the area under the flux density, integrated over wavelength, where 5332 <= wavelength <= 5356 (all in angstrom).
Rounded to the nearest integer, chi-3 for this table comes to 64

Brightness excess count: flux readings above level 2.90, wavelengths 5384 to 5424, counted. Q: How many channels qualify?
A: 2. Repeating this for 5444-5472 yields 2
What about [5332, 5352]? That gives 0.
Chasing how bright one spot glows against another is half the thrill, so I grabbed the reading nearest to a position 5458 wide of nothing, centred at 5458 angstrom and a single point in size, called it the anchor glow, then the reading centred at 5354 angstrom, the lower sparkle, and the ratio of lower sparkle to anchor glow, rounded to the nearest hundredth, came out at 1.07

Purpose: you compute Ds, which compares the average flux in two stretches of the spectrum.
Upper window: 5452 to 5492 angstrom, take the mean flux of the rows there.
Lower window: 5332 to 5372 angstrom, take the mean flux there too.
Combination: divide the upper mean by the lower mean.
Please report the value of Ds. 0.93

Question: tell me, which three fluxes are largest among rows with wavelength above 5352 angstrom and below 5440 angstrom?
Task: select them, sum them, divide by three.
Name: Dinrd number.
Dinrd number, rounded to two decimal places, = 3.02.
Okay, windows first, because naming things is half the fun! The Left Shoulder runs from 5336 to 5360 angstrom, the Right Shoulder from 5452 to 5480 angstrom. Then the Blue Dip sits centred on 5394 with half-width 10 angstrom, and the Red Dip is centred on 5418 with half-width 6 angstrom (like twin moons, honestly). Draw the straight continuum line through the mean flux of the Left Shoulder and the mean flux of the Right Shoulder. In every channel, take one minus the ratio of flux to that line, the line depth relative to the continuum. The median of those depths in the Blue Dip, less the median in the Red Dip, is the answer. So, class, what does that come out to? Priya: 0.03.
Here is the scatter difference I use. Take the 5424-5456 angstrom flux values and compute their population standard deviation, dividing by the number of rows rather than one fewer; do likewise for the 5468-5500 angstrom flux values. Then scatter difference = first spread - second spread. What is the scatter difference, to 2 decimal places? -0.20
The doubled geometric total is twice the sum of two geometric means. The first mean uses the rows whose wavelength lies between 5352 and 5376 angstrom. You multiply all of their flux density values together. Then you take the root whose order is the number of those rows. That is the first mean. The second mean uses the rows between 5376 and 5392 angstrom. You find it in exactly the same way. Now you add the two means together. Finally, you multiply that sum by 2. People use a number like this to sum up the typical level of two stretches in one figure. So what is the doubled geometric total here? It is 11.4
